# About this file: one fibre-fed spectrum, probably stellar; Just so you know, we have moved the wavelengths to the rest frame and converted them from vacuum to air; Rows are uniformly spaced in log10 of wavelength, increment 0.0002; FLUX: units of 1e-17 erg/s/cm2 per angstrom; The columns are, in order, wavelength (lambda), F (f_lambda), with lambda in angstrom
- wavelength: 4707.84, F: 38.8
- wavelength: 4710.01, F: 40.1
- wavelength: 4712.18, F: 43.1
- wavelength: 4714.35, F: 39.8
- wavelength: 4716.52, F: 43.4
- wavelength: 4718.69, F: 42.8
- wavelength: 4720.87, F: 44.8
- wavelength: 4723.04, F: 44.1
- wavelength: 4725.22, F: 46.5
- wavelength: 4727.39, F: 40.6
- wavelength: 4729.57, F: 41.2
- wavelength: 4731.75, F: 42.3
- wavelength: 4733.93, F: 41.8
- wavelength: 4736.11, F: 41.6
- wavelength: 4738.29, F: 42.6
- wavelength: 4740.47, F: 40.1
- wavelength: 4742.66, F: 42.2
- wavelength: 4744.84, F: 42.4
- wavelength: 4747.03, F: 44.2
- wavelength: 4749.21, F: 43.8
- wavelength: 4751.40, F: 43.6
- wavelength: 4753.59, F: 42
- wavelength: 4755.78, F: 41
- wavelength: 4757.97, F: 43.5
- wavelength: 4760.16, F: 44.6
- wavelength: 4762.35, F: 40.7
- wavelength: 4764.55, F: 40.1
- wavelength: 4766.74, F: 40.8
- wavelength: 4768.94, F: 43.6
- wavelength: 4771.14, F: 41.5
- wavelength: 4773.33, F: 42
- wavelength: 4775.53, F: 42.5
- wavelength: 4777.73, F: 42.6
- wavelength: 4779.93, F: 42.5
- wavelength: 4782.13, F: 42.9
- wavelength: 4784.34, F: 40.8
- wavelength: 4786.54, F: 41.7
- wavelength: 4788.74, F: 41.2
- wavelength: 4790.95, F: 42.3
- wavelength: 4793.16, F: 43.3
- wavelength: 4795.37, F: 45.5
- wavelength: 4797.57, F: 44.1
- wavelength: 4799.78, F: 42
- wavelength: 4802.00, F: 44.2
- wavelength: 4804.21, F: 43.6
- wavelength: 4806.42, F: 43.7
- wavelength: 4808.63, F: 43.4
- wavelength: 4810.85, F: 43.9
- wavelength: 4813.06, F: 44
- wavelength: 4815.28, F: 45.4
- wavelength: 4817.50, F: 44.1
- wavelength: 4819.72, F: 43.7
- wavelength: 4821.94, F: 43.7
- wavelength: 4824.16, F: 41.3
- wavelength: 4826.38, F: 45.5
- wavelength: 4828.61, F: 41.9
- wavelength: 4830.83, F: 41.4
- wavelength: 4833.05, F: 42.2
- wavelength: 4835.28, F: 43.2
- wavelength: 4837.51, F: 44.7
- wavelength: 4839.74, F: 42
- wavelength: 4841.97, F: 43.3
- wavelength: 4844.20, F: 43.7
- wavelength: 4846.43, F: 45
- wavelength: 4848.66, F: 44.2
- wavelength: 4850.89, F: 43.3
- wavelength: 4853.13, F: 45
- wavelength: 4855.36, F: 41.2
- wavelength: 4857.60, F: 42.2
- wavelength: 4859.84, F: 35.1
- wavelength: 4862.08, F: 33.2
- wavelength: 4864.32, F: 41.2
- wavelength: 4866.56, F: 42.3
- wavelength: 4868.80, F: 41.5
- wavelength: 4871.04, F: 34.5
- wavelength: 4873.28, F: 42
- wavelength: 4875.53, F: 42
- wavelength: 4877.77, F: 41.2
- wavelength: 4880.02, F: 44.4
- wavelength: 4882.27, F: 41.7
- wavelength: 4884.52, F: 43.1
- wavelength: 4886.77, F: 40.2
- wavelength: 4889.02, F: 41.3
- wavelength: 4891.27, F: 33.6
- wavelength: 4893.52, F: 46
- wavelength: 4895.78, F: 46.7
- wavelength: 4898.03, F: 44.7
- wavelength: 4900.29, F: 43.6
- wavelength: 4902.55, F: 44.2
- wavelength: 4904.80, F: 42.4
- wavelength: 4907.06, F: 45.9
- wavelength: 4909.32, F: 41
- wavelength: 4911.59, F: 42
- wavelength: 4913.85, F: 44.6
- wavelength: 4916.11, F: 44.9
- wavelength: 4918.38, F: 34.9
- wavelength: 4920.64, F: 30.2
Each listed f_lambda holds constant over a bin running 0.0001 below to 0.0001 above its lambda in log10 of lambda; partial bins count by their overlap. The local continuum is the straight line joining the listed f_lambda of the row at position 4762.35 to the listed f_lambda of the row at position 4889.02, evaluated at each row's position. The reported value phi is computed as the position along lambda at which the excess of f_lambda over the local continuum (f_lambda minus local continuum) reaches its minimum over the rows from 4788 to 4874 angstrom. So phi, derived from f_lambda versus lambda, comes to 4862.08 angstrom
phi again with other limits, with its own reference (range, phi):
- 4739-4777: 4764.55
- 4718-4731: 4727.39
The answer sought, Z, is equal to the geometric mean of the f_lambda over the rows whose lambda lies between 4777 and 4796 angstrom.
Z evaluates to 42.5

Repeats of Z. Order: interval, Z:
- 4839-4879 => 41.1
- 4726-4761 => 42.3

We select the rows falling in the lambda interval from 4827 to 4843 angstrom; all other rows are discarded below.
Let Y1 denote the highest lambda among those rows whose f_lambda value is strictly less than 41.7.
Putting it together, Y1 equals 4830.83 angstrom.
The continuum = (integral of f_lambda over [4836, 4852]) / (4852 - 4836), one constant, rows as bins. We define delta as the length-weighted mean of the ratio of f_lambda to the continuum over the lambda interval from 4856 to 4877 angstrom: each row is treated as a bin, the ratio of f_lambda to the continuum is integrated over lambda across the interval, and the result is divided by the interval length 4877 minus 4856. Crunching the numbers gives 0.90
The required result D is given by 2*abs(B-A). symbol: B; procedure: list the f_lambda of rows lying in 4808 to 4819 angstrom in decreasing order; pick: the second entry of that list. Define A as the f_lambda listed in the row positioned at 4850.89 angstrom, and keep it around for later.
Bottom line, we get 1.6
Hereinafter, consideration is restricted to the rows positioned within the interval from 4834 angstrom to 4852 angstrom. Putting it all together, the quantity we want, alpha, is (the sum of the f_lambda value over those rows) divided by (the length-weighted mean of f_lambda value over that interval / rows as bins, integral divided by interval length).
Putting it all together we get 8.00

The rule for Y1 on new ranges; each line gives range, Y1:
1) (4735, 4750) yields 4740.47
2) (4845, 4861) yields 4859.84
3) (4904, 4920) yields 4918.38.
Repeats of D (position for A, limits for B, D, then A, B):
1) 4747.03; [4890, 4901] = 3.6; 44.2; 46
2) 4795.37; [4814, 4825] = 2.8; 45.5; 44.1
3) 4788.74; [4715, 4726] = 7.2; 41.2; 44.8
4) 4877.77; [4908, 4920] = 6.8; 41.2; 44.6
